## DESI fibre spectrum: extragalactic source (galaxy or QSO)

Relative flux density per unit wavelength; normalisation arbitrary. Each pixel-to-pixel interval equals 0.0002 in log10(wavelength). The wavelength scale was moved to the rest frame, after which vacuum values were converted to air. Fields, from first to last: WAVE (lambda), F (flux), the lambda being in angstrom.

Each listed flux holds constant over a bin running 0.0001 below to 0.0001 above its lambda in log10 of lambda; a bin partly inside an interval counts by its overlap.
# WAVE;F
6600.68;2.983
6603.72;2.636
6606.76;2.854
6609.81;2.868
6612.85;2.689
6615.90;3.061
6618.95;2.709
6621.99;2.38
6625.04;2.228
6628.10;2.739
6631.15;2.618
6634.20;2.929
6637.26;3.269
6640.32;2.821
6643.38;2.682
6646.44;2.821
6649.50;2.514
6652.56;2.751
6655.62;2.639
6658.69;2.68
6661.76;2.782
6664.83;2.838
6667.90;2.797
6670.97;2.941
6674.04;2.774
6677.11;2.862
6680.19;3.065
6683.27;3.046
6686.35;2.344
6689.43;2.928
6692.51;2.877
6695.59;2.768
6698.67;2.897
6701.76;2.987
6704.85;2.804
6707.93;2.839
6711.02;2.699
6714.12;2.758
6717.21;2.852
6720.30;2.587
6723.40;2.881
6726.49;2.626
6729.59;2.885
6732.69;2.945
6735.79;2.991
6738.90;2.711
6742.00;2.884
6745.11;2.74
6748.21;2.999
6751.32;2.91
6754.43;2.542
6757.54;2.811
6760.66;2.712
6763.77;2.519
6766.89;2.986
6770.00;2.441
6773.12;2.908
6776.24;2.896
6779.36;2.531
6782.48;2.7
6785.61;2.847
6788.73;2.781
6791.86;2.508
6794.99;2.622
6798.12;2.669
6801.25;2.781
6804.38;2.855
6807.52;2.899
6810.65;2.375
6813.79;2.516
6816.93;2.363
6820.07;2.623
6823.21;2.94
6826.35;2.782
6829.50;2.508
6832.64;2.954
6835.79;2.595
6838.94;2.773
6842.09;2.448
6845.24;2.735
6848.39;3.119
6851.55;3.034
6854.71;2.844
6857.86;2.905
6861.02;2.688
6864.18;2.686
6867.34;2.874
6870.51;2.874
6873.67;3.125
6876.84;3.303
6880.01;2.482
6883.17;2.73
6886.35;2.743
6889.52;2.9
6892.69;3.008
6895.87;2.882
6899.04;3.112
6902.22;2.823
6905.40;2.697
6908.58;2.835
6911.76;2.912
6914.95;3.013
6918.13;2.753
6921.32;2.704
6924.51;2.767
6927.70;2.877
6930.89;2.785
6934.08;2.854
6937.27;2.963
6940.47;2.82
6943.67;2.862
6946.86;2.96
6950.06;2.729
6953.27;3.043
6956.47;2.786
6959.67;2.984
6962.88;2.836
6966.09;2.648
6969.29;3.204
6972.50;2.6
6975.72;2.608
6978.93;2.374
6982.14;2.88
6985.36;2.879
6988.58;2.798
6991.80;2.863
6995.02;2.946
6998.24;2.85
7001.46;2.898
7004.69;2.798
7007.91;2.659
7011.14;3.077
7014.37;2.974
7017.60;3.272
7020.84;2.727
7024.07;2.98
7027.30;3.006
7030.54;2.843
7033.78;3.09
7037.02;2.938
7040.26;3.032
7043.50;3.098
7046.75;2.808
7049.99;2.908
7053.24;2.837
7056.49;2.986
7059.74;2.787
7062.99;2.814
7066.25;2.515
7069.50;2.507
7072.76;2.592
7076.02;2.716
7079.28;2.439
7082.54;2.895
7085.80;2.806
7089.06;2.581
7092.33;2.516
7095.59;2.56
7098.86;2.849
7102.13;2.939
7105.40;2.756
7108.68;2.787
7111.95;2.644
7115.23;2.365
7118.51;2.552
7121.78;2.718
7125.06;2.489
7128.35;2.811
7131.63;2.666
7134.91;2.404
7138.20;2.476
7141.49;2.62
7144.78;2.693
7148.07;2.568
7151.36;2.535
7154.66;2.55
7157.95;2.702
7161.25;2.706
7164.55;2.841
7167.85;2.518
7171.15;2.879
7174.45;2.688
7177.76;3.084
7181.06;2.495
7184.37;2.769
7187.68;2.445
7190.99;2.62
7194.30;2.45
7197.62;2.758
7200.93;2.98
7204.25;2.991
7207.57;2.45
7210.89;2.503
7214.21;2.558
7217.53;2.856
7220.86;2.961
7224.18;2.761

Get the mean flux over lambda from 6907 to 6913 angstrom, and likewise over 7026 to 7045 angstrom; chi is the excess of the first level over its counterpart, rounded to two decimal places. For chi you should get -0.13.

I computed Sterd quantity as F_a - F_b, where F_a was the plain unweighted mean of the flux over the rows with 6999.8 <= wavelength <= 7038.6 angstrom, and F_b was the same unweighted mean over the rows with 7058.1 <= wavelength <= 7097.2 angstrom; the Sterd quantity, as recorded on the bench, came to 0.29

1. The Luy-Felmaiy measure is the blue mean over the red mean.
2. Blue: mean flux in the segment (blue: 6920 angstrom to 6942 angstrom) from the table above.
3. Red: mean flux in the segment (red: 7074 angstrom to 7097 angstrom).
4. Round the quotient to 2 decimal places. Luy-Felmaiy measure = 1.07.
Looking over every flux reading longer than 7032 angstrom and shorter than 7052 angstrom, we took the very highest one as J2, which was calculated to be 3.098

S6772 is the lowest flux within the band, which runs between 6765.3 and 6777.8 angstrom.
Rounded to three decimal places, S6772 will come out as 2.441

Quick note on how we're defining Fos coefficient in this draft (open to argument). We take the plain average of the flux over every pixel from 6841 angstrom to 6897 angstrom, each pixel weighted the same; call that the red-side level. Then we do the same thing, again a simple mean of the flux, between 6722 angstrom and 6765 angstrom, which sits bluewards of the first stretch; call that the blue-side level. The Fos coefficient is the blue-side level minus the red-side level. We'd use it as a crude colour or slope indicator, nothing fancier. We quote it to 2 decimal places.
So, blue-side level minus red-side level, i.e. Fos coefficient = -0.06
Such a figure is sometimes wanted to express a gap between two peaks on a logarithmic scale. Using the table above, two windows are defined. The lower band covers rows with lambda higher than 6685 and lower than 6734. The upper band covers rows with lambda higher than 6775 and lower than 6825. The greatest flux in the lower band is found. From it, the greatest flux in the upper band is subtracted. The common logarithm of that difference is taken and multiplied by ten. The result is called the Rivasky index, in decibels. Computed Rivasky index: -13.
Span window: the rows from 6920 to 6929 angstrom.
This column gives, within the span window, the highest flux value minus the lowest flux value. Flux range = 0.2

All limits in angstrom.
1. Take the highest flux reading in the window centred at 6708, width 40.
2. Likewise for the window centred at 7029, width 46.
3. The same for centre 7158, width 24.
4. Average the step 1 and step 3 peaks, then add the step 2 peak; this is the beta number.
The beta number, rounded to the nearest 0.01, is 6.19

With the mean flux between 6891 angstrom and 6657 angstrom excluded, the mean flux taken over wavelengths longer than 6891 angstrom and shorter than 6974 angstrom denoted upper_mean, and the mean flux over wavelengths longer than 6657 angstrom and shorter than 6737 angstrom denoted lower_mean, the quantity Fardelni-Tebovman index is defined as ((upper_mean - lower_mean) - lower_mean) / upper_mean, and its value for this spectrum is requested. -0.97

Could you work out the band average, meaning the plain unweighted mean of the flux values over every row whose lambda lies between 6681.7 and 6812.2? 2.77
